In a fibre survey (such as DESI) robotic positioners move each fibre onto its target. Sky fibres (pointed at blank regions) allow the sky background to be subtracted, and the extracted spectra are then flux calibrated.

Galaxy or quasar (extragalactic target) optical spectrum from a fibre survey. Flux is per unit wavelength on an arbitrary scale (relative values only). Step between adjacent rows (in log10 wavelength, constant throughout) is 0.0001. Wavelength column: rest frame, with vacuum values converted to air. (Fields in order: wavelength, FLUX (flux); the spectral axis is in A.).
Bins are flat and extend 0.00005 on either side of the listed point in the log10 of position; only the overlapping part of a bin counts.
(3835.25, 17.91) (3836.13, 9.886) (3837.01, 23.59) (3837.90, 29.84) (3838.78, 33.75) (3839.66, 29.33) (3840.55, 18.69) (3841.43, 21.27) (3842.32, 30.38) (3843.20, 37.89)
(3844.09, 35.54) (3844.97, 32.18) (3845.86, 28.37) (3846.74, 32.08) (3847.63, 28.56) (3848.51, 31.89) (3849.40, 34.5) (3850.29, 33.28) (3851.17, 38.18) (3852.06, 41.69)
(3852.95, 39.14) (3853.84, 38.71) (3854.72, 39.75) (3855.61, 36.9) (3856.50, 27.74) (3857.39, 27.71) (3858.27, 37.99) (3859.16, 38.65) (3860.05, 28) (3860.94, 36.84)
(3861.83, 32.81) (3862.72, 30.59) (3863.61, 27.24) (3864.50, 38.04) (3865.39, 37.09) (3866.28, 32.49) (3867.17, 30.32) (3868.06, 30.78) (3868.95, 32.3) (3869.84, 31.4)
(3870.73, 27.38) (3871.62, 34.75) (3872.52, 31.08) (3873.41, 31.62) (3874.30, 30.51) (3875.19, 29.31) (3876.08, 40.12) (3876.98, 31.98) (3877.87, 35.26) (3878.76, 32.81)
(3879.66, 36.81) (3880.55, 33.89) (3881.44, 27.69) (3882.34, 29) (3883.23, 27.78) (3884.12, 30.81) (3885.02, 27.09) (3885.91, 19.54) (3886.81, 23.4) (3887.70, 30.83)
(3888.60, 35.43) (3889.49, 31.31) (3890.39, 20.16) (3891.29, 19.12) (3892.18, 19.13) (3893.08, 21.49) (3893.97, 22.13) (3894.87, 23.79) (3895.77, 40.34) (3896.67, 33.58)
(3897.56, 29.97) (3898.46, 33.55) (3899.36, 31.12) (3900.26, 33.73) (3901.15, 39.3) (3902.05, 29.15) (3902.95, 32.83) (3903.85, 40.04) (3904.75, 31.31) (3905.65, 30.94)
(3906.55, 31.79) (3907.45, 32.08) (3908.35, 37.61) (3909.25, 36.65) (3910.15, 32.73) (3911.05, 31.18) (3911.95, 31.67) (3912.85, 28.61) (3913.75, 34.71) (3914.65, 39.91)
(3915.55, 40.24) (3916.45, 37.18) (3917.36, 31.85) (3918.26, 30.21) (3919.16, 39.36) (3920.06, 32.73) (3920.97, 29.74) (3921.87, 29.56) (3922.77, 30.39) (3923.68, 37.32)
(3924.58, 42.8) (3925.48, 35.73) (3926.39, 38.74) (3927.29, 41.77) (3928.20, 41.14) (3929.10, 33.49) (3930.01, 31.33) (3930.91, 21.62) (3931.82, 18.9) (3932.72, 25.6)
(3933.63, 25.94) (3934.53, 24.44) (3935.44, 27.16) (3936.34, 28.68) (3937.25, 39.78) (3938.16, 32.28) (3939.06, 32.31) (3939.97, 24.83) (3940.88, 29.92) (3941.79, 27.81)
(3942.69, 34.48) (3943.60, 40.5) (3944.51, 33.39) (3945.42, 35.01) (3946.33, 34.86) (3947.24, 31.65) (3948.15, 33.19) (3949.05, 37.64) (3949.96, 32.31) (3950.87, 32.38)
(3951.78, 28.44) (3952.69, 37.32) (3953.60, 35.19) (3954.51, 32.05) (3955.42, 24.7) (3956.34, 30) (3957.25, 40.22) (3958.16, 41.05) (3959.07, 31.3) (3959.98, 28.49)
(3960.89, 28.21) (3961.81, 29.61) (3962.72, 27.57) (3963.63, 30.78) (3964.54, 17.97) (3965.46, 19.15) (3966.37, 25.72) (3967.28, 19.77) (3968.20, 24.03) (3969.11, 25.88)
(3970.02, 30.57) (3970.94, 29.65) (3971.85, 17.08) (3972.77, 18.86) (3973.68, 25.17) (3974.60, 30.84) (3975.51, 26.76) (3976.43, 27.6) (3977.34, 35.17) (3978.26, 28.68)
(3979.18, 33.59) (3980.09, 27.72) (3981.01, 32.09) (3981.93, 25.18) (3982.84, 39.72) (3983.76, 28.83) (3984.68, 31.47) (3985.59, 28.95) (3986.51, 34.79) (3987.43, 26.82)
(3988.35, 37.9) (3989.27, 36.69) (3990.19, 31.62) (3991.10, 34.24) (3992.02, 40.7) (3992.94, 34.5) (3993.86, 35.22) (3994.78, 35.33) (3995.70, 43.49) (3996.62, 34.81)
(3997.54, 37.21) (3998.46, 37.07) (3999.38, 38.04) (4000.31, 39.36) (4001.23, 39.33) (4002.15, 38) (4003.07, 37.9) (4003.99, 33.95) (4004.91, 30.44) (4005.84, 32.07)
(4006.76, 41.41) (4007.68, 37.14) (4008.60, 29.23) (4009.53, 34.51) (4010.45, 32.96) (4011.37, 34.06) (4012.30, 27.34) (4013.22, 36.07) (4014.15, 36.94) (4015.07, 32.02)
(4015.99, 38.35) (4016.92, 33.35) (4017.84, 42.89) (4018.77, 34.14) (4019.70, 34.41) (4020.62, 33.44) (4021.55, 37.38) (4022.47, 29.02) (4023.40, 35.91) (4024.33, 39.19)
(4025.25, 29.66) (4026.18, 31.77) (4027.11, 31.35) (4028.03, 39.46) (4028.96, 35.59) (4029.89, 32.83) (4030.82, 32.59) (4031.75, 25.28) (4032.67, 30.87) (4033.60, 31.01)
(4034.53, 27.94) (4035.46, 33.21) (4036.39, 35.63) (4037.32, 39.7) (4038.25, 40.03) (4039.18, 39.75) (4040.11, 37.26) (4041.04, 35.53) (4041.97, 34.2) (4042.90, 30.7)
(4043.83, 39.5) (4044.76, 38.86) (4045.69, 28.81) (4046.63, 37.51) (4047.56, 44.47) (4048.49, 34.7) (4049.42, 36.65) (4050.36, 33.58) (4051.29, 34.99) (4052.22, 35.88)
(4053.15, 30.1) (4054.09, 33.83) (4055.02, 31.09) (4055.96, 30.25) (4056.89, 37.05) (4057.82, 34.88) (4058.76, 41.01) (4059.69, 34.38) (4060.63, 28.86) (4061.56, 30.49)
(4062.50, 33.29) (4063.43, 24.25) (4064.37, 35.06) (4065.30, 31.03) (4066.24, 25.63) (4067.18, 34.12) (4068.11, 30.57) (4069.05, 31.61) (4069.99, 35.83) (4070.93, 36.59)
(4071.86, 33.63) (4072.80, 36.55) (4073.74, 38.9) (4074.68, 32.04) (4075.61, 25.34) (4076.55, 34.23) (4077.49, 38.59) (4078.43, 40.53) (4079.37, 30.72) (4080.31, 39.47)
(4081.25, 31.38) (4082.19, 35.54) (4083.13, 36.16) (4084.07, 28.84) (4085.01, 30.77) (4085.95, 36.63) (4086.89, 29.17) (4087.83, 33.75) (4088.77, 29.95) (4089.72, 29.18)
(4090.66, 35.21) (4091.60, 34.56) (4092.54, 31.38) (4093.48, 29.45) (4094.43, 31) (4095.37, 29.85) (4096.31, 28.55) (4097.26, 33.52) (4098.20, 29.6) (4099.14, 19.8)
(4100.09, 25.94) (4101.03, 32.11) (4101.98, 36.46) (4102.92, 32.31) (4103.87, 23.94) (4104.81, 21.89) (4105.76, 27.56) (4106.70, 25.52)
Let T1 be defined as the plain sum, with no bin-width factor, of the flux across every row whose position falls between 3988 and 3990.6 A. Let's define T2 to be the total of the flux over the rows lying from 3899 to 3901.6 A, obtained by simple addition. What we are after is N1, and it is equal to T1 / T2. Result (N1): 1.02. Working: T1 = 106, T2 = 104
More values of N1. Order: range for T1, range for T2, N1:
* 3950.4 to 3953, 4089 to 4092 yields 0.99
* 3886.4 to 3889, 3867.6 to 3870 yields 0.95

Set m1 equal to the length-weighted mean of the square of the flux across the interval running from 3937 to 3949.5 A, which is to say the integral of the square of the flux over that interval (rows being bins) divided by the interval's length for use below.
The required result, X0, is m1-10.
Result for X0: 1116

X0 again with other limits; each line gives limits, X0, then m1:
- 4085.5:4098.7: 991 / 1001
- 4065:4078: 1111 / 1121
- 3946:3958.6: 1139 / 1149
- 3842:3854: 1189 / 1199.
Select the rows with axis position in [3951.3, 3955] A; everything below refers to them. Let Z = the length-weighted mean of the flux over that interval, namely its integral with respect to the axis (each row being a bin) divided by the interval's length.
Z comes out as 33.2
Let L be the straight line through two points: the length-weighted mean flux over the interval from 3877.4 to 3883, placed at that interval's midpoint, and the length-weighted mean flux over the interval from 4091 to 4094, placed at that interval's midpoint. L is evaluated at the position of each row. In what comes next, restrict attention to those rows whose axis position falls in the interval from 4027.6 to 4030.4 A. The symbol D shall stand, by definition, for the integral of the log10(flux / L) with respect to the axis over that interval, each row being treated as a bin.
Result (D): 0.13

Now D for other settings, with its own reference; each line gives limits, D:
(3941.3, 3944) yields 0.05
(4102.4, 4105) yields -0.22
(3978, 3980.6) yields -0.08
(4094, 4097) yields -0.08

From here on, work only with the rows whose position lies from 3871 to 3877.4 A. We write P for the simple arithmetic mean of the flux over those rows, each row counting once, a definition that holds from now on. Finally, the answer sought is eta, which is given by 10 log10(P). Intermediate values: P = 32.8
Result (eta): 15.2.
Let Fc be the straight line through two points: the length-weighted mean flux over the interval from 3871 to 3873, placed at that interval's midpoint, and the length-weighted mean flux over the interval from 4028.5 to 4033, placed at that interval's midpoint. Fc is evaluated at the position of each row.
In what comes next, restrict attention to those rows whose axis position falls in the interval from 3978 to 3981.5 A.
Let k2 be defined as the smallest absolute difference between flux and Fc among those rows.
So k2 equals 0.36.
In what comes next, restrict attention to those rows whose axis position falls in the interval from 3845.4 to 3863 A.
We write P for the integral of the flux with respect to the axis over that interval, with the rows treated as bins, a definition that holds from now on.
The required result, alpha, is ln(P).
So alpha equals 6.40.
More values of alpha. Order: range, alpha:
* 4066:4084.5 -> 6.44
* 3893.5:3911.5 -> 6.38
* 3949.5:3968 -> 6.30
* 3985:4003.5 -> 6.50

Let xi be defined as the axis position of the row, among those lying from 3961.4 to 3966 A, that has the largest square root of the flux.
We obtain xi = 3963.63 A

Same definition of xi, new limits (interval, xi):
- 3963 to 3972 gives 3963.63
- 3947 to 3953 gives 3949.05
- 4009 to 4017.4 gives 4015.99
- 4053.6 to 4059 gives 4058.76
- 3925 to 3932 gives 3927.29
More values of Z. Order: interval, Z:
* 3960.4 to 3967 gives 25.4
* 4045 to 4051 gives 36.0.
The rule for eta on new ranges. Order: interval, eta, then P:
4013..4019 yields 15.6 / 36.3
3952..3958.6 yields 15.4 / 34.4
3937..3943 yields 15.0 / 31.6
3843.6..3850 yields 15.0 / 31.9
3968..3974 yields 13.9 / 24.5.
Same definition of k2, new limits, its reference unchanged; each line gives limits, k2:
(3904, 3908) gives 0.05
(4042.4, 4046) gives 0.70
